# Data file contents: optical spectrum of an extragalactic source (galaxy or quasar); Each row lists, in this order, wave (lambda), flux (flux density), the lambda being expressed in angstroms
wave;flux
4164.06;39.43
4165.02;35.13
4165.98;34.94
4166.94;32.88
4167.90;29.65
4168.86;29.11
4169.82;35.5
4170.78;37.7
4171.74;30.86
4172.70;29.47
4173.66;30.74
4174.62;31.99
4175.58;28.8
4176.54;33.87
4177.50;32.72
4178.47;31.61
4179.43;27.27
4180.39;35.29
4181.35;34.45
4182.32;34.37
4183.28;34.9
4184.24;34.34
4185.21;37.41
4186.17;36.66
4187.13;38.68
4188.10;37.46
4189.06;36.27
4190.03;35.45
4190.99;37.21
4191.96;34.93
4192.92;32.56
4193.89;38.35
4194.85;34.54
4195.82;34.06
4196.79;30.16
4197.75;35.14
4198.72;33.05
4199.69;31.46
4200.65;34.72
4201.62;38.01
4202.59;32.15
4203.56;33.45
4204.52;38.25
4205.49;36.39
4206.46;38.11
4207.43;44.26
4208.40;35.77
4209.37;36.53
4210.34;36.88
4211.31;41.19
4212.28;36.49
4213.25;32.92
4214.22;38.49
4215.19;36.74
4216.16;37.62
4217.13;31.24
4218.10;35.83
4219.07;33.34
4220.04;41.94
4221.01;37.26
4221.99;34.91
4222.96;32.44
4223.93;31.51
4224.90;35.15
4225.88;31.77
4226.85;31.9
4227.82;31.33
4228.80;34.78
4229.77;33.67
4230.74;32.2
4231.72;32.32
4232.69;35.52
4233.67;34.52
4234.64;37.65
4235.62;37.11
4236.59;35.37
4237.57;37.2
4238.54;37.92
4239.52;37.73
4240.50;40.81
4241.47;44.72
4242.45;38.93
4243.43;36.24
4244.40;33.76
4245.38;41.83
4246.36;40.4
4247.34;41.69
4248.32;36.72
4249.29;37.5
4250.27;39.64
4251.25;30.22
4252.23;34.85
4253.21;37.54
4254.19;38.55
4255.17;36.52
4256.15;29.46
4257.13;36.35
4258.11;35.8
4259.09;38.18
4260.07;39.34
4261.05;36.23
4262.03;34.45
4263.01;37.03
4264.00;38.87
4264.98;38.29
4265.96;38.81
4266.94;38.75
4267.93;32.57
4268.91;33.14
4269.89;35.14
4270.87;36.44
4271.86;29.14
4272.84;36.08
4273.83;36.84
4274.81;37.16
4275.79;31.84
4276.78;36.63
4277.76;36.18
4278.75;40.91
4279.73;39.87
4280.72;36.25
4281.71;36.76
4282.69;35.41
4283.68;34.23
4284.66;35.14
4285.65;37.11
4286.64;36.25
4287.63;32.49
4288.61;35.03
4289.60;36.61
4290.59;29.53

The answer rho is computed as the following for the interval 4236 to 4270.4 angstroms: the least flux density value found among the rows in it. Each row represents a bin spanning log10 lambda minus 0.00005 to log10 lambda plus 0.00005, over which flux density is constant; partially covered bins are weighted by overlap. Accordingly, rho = 29.46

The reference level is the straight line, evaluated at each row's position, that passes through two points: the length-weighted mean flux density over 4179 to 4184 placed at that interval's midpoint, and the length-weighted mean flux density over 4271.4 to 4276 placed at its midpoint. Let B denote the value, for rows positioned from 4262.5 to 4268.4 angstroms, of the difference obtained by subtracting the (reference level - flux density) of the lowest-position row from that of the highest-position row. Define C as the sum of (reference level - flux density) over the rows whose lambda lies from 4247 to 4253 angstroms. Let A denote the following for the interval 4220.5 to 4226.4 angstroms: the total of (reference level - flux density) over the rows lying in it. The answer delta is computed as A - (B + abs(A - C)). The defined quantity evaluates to -20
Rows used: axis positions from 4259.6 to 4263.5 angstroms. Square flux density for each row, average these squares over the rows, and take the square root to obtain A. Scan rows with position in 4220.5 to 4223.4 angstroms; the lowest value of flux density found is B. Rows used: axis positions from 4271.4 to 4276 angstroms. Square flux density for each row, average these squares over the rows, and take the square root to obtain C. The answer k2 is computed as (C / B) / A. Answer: 0.0288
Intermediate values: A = 36.8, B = 32.44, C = 34.4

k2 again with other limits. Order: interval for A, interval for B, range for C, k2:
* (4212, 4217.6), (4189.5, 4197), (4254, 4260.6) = 0.0339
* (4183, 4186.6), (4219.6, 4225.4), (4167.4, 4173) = 0.0285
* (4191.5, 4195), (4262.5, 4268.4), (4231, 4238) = 0.0312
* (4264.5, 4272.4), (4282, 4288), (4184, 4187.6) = 0.0320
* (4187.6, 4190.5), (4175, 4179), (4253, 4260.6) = 0.0349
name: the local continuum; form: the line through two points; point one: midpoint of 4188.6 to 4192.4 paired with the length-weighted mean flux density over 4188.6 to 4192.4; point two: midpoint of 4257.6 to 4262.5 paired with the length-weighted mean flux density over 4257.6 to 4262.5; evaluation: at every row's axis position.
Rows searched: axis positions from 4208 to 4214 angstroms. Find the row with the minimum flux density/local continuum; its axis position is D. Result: 4213.25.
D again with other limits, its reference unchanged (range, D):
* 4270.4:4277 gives 4271.86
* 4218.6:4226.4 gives 4223.93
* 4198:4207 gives 4199.69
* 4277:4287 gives 4283.68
